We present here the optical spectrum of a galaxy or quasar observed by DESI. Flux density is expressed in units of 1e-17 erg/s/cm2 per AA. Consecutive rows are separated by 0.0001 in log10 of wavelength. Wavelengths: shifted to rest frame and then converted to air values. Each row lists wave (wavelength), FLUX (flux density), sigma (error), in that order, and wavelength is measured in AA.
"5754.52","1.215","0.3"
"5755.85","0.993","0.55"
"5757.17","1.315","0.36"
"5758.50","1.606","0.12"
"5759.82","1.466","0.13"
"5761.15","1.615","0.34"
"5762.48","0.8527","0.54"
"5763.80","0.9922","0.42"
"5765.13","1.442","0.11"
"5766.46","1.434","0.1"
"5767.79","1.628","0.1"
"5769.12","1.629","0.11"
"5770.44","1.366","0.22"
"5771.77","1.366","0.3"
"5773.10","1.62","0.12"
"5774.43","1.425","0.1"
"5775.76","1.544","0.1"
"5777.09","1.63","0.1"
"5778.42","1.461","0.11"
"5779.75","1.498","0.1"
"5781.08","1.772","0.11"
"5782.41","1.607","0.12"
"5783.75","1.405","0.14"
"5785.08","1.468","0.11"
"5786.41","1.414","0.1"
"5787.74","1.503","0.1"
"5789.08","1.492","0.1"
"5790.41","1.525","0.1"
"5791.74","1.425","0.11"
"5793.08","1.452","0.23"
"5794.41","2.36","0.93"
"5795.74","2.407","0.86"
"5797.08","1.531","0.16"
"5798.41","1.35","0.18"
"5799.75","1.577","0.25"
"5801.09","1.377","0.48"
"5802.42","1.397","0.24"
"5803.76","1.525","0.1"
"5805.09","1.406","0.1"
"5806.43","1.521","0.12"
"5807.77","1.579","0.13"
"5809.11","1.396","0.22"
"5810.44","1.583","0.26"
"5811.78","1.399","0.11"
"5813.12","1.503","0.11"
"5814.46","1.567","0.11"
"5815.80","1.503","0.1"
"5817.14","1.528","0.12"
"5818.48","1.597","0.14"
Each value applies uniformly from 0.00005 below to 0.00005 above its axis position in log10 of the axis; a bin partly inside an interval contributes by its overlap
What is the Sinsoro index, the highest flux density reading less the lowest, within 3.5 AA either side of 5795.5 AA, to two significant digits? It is 1.1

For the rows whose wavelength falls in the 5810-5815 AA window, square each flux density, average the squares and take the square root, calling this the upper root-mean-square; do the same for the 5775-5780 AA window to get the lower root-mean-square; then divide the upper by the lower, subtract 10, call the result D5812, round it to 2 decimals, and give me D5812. -9.01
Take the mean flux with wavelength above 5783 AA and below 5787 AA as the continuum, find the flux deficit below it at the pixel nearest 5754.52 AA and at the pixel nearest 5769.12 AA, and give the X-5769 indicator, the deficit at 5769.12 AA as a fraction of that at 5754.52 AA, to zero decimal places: -1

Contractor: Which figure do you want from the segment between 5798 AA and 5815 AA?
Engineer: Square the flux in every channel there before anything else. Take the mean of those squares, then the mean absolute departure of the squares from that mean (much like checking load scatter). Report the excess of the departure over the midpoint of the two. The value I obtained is -0.97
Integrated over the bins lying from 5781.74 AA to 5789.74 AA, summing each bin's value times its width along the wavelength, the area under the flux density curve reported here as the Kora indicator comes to 11.8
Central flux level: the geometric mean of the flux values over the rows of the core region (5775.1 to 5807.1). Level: 1.55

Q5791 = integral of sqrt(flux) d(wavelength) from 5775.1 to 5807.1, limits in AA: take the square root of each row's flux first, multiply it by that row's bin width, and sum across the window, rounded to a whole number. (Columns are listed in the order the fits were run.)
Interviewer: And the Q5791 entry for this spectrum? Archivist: 40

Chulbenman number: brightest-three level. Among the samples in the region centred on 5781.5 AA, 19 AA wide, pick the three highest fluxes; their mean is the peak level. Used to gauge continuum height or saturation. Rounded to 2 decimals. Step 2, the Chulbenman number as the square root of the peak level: 1.29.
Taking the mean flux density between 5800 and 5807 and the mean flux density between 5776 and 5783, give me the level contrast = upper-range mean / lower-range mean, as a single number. 0.91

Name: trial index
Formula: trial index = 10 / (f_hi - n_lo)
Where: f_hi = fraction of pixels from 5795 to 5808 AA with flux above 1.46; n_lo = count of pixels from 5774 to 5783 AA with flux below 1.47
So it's -7.1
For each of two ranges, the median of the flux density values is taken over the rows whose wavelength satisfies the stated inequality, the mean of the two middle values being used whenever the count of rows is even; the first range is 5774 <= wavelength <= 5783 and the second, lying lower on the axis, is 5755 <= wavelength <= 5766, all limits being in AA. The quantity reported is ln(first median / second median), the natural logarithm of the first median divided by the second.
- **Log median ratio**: 0.11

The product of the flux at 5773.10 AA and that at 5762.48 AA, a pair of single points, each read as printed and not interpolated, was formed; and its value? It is 1.4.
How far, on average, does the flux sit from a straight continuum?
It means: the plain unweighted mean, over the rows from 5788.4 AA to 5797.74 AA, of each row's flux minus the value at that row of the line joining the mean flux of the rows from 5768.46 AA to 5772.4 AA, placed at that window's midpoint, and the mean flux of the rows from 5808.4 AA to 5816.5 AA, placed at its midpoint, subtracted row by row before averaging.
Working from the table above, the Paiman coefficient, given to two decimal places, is 0.27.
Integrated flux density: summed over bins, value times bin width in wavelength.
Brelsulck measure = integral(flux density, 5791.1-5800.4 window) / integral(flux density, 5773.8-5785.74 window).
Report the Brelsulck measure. 0.88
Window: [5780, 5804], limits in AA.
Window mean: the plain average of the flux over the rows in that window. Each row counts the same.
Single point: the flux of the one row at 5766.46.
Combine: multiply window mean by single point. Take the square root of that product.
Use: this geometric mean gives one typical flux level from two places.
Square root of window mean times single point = 1.51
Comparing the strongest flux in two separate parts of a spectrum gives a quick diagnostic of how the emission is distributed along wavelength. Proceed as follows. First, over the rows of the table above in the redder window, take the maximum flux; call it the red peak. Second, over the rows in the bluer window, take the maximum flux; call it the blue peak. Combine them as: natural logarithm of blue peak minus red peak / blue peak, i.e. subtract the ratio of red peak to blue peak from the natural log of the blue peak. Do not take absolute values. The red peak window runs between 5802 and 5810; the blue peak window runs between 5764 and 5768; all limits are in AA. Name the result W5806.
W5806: -0.48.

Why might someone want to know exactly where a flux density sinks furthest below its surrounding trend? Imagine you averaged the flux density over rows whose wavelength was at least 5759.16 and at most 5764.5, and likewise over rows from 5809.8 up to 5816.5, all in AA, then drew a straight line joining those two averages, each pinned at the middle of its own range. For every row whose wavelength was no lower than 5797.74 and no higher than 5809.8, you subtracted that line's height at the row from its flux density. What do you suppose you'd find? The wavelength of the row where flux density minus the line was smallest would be 5809.11 AA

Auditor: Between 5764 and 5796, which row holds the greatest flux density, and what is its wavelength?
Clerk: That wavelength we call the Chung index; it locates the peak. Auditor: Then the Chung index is 5795.74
